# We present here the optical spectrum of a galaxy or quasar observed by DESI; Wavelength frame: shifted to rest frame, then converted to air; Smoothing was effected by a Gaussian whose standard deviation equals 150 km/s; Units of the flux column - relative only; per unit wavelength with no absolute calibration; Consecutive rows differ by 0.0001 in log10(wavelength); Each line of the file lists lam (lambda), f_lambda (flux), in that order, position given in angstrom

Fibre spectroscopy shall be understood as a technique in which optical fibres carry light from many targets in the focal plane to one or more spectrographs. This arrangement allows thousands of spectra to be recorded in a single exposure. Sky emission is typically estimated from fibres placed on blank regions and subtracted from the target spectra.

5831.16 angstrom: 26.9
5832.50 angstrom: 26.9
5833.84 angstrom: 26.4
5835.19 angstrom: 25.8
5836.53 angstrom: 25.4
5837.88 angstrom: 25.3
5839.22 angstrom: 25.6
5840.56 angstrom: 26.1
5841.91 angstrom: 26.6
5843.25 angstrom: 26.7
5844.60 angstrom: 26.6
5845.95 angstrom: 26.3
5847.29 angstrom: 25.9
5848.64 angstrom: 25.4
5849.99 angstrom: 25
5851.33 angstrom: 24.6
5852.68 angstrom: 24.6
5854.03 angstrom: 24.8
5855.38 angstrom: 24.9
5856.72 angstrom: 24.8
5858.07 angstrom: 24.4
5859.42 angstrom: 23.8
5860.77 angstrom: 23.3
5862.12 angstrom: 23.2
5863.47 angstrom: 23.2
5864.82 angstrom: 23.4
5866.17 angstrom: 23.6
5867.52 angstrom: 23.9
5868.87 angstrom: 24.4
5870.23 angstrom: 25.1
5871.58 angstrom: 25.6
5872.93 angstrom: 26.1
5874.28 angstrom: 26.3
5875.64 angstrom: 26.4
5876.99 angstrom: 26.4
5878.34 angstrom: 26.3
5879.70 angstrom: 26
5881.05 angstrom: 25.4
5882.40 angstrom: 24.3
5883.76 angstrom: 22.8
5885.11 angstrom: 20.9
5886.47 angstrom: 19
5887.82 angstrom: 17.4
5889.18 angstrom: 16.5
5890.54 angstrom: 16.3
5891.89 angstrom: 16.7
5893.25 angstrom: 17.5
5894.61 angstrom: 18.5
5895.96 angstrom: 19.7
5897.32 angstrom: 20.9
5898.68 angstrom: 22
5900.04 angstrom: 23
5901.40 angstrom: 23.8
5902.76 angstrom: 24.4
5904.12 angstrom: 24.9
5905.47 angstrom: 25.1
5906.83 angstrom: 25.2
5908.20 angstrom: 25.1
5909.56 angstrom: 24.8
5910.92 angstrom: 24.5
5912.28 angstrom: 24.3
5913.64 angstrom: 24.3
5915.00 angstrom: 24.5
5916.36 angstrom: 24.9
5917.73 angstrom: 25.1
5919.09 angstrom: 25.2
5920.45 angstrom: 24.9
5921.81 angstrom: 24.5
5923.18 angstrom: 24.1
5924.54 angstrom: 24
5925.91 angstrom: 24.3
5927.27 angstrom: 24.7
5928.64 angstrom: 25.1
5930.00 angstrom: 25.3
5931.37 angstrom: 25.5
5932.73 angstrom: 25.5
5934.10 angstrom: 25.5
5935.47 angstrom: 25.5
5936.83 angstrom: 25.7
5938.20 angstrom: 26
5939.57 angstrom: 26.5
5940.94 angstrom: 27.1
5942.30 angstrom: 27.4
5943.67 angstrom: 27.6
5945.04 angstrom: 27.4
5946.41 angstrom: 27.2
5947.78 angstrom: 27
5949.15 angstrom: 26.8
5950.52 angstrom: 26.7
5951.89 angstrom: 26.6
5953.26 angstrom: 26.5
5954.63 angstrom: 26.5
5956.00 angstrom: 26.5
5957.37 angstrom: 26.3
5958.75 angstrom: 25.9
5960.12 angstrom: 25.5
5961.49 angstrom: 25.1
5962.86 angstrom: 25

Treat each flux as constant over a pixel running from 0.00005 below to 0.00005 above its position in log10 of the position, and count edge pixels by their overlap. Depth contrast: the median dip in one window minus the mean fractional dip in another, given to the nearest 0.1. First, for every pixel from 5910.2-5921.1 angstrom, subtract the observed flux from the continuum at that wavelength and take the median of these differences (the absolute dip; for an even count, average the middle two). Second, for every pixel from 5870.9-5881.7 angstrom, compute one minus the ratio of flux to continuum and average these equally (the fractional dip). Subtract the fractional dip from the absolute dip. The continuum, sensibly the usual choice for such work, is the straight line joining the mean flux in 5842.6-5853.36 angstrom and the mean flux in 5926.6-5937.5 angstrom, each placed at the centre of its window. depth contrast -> 0.7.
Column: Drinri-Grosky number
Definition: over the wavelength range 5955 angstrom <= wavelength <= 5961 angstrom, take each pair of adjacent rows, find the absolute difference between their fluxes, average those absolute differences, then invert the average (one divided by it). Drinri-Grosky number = 3.0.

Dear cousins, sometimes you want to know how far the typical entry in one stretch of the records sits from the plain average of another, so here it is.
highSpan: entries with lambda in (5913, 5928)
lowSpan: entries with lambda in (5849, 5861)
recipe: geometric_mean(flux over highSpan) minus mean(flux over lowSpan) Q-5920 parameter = 0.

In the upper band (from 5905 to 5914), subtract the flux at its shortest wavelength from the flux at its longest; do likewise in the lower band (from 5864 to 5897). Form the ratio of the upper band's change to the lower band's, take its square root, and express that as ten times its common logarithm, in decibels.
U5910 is -3.3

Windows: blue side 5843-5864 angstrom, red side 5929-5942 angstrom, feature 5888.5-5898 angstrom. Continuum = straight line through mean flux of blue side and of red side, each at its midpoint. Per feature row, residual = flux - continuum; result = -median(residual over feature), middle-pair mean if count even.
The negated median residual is 7.8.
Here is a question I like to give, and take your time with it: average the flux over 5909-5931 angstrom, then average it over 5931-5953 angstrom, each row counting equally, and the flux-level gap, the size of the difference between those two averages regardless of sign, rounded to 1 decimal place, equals 1.8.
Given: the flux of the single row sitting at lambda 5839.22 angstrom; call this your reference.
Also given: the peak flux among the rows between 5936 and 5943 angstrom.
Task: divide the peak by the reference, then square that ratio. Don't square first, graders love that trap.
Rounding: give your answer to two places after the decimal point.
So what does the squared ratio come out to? 1.15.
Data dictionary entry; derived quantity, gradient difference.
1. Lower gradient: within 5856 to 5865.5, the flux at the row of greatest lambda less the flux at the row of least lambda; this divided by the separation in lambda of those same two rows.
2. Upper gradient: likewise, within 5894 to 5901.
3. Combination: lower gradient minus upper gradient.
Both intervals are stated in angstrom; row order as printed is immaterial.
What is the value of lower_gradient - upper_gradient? -1.0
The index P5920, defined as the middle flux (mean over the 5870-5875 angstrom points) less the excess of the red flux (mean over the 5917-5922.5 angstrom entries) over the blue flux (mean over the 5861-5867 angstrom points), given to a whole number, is 24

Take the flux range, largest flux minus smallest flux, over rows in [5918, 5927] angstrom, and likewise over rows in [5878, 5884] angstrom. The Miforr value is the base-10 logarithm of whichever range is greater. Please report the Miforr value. 0.5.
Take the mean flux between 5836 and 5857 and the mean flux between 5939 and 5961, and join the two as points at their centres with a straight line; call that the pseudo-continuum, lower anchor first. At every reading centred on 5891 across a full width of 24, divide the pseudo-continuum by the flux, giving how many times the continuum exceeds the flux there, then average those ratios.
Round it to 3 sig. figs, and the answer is 1.28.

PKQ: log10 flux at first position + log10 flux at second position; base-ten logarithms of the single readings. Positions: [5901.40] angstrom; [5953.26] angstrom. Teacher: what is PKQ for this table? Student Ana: 2.80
